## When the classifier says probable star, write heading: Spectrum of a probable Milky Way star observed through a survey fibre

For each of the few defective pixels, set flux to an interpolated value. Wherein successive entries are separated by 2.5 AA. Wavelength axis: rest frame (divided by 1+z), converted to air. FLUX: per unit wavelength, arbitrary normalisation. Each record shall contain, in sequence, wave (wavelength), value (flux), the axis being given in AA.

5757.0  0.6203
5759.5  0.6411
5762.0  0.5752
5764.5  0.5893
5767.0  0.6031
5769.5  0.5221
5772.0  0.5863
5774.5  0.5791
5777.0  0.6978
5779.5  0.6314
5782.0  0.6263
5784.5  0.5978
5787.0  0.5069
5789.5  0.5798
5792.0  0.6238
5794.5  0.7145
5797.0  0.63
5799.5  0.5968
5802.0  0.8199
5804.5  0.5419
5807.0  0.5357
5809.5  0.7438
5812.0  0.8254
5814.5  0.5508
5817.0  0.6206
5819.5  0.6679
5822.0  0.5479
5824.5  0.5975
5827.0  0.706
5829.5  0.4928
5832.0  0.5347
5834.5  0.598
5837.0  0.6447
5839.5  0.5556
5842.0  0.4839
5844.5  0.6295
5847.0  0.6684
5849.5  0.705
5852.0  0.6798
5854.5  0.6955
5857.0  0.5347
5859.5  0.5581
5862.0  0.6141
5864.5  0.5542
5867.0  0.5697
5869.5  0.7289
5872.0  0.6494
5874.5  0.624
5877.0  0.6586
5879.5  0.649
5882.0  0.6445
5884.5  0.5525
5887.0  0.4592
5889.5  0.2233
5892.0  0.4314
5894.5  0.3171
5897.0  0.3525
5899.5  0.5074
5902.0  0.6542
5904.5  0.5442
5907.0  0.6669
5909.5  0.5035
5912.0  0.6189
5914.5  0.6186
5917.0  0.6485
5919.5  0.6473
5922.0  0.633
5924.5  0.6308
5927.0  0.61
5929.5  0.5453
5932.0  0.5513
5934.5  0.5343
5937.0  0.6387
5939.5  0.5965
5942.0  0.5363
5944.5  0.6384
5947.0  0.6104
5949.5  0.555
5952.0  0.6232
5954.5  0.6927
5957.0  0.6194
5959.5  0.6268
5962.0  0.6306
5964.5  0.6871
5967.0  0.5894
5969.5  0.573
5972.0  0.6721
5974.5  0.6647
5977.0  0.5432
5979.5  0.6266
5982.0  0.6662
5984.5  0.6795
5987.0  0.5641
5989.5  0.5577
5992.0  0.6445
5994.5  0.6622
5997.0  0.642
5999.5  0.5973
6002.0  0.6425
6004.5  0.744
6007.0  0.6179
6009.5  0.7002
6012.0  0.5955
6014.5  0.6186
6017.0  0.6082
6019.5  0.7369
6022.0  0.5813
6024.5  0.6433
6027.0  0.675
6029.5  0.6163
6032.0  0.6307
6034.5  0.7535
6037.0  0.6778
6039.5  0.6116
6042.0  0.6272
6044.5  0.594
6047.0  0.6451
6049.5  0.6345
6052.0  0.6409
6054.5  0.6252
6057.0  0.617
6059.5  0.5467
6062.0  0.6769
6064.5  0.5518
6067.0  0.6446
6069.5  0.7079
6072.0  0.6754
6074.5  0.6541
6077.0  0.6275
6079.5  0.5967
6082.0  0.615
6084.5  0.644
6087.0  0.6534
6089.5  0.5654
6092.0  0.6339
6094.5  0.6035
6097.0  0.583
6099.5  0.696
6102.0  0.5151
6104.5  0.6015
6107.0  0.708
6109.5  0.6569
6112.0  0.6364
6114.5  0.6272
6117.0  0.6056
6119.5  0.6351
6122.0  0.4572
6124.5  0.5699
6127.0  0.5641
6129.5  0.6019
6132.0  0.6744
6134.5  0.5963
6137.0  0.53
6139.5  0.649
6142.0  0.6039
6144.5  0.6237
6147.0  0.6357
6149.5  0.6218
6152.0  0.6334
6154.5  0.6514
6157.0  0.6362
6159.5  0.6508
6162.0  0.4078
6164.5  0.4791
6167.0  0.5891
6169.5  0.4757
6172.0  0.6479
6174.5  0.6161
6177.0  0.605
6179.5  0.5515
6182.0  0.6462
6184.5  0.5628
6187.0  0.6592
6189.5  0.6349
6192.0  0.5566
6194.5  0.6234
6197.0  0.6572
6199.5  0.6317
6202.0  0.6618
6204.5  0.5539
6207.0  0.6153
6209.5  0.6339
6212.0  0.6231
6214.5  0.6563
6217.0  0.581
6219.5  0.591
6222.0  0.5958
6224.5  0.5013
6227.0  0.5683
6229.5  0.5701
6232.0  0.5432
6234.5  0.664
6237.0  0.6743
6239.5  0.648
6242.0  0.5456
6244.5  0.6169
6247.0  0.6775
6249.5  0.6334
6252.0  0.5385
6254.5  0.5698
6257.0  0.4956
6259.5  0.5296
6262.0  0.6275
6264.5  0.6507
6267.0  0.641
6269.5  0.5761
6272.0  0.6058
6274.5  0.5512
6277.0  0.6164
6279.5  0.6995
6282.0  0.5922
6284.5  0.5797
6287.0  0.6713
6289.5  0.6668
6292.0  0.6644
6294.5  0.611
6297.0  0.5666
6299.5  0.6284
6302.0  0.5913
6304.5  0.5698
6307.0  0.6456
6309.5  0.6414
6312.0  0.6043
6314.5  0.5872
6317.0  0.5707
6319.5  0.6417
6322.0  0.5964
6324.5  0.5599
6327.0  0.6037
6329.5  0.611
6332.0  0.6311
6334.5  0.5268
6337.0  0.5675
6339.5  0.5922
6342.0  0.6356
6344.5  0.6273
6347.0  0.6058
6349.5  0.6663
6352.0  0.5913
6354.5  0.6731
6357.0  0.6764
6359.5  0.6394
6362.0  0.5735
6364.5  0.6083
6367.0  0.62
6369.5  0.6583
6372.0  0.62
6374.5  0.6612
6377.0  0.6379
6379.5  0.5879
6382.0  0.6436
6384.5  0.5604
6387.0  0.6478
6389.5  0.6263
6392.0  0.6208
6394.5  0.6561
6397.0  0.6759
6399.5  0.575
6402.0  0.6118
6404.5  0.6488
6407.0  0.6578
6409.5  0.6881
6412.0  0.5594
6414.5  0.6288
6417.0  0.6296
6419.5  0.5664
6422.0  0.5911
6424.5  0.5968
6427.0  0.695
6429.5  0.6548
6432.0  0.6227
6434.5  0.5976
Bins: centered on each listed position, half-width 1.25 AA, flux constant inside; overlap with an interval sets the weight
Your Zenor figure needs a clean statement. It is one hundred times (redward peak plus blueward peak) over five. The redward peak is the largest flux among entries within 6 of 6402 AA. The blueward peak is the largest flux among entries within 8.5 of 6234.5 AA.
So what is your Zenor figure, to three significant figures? 27.0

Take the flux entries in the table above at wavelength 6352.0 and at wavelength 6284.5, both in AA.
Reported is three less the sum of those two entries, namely 1.83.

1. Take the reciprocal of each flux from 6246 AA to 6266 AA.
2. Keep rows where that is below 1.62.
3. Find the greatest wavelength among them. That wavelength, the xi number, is 6264.5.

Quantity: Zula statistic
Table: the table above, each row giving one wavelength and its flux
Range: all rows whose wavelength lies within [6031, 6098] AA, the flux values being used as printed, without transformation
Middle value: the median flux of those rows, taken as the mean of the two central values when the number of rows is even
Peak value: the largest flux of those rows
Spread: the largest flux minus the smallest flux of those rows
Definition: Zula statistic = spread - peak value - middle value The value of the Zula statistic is -1.18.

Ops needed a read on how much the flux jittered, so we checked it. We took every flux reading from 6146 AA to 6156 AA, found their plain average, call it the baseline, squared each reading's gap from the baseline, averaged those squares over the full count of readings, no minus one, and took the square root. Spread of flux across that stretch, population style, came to 0.011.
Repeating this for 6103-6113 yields 0.039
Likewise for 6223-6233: 0.028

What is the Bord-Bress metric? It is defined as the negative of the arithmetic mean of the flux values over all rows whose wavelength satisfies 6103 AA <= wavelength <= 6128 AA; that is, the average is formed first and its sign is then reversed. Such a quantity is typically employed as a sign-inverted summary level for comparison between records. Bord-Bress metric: -0.606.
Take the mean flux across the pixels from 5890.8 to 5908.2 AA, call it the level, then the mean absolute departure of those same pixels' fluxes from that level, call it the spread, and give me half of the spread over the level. 0.112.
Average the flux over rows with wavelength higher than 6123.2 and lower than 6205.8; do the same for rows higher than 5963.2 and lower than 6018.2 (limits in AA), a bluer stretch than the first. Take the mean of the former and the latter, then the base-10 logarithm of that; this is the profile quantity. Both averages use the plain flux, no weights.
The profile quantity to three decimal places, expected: -0.211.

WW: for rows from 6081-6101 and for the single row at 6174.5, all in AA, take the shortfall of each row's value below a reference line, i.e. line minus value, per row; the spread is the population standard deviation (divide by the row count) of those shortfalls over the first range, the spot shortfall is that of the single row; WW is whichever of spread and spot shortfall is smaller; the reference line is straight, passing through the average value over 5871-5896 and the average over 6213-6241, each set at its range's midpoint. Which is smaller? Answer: -0.029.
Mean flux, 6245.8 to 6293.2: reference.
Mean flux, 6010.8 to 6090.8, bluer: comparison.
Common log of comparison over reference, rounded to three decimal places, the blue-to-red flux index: 0.017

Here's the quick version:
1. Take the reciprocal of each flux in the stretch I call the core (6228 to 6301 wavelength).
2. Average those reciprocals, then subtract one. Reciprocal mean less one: 0.66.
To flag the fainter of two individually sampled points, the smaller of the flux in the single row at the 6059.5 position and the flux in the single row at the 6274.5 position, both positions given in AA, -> 0.547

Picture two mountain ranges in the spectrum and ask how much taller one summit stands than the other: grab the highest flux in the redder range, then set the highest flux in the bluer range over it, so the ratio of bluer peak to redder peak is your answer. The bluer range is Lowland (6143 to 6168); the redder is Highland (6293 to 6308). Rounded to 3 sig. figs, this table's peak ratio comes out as 1.01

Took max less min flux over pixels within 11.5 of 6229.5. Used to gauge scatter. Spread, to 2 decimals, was 0.17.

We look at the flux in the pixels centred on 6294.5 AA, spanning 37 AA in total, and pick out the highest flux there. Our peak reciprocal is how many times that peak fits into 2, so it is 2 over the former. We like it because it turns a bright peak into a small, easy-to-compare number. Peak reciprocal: 2.86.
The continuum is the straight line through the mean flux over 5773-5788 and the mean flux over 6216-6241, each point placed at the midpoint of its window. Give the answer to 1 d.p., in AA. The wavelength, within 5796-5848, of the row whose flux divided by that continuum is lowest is 5842.0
